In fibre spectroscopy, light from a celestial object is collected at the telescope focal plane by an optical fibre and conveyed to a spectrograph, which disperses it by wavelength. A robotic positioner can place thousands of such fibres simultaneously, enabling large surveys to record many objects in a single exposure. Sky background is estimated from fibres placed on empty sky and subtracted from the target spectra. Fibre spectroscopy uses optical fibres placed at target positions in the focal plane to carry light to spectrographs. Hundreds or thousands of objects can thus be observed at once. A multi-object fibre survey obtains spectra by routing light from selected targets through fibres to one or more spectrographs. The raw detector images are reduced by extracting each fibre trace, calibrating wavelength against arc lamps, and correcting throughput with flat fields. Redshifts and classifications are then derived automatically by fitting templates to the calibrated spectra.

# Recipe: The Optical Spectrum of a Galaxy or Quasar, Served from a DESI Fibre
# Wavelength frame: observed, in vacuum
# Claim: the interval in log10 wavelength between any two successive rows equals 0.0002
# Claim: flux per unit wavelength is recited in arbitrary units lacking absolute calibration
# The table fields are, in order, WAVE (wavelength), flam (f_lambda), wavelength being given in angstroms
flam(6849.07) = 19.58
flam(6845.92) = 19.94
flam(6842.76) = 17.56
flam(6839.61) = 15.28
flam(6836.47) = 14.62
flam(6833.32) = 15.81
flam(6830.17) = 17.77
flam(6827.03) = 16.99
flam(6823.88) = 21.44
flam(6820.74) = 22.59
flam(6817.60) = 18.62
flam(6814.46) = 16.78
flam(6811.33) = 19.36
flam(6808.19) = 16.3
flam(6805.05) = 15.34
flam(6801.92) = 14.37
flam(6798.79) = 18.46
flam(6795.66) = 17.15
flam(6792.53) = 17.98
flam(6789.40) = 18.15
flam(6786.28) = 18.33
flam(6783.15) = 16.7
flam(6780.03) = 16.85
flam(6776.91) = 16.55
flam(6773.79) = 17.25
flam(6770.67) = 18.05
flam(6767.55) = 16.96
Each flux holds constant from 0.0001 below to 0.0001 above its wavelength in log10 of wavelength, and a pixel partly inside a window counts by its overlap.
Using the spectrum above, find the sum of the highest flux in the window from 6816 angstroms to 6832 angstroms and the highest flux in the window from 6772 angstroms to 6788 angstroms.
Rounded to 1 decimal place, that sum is 40.9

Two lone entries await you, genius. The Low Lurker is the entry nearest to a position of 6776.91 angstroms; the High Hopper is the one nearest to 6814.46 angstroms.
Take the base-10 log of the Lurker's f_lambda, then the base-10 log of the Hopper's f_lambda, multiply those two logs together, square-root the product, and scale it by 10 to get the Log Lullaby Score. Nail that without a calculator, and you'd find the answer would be 12.2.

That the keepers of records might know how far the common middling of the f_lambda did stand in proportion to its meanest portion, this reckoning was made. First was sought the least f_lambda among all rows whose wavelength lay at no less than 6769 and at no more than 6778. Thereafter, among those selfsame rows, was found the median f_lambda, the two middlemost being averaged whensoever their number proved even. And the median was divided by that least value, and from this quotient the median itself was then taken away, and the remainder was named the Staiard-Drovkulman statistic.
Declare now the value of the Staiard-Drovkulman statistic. -16.2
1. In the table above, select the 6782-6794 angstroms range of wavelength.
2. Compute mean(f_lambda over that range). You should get 17.8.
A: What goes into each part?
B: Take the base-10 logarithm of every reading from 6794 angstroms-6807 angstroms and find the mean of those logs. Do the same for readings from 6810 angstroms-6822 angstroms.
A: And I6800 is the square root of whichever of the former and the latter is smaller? 1.10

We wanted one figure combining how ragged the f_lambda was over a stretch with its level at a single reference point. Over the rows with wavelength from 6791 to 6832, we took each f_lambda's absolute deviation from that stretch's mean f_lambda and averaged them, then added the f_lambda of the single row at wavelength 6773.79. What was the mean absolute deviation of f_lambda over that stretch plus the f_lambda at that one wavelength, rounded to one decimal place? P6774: 18.9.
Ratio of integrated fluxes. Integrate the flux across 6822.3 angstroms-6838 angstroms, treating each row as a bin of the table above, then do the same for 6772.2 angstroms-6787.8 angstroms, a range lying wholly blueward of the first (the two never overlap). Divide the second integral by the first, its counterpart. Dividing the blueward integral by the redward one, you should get 0.98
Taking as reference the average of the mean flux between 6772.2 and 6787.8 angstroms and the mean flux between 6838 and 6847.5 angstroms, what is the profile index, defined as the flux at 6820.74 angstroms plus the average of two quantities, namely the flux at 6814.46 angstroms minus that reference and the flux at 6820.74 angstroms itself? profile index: 33.6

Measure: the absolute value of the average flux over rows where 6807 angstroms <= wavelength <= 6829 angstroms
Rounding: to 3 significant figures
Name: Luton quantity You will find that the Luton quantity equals 18.9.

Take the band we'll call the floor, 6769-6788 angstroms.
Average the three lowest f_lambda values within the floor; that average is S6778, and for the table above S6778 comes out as 16.7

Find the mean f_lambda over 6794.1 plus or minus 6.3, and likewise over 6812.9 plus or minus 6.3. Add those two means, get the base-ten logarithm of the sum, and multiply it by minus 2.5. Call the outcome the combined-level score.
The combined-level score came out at -3.88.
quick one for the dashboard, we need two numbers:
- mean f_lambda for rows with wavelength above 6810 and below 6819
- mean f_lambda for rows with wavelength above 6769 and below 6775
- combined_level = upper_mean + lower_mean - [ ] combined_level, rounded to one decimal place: 35.9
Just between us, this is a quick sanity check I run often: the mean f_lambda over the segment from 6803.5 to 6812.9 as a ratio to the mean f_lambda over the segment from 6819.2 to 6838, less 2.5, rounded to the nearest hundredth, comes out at -1.57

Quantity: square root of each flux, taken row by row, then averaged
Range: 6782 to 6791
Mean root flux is 4.21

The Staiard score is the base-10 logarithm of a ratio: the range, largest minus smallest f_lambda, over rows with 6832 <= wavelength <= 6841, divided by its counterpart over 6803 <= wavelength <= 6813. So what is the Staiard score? -0.5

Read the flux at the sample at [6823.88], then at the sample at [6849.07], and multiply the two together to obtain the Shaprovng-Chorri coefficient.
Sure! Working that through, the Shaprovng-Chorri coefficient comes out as 420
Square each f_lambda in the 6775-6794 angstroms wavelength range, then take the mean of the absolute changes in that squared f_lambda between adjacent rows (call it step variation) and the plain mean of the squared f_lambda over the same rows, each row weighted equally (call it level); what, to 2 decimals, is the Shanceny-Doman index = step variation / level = 0.06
